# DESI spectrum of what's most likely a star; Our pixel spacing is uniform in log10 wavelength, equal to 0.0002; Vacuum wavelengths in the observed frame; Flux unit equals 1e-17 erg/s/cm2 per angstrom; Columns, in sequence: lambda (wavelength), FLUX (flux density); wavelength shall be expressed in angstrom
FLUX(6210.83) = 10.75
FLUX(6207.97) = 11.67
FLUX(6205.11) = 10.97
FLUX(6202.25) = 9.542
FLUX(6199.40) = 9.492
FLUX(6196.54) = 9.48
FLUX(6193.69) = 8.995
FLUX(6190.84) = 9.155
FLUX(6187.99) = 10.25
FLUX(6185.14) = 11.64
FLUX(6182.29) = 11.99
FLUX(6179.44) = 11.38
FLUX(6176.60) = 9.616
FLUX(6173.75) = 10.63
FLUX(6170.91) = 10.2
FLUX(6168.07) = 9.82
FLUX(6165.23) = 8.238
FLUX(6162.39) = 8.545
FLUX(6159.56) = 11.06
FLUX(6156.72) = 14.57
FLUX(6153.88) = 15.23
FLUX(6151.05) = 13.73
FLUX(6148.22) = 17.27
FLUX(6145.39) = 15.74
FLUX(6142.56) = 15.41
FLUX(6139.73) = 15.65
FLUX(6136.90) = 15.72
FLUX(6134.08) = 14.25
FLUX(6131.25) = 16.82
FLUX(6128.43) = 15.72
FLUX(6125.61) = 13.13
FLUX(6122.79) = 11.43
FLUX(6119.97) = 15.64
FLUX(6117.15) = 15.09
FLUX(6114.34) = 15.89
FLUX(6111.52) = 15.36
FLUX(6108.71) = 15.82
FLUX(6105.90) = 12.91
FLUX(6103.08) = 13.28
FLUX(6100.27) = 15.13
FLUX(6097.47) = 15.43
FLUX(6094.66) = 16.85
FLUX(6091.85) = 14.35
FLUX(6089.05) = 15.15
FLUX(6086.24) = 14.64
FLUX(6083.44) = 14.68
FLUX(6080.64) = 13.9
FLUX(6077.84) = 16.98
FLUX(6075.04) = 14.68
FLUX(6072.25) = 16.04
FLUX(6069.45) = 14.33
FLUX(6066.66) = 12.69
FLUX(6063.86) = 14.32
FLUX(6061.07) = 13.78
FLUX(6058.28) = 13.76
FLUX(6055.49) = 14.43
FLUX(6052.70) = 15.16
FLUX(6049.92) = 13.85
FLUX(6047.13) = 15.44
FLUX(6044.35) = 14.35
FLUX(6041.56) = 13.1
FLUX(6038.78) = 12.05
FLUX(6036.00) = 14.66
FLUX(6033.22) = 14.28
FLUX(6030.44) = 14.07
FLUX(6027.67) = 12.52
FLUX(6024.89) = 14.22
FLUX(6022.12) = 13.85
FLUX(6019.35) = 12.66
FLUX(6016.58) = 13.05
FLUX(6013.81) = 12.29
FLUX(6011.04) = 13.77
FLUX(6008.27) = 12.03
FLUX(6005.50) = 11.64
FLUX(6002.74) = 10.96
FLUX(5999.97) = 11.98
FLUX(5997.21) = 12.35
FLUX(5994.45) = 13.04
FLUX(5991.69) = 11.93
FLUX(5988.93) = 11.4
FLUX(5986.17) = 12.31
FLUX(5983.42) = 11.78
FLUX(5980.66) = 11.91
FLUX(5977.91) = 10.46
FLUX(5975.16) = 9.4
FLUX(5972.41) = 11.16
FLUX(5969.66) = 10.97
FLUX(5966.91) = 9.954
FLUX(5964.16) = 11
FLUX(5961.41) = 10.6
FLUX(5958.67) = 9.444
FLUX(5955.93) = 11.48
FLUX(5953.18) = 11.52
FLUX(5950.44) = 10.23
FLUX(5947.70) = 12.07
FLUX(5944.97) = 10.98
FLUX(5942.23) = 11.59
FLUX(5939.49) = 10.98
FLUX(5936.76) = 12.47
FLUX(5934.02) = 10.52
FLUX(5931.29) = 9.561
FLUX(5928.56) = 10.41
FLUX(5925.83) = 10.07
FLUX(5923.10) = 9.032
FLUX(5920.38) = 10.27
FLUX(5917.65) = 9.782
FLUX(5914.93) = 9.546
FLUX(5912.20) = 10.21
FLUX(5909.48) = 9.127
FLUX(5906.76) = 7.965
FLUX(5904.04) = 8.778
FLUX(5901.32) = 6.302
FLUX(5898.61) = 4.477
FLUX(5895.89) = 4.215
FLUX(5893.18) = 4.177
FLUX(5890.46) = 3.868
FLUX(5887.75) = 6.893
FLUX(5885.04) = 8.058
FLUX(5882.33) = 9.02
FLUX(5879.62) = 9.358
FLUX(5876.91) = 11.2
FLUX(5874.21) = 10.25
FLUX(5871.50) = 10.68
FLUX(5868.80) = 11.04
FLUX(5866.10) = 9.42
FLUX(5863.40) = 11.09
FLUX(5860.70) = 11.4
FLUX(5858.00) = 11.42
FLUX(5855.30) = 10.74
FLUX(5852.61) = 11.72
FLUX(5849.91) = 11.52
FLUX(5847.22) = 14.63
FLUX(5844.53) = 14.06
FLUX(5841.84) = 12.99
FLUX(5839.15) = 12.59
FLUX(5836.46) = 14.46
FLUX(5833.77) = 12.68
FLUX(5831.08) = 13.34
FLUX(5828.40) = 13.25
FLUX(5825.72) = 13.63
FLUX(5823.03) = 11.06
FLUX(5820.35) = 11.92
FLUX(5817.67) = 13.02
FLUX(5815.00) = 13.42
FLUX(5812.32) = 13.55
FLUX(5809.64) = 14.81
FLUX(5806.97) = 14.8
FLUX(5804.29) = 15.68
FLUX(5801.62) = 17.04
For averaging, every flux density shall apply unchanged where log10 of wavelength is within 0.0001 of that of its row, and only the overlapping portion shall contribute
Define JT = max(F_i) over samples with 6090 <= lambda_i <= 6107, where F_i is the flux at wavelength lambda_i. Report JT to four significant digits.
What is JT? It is 16.85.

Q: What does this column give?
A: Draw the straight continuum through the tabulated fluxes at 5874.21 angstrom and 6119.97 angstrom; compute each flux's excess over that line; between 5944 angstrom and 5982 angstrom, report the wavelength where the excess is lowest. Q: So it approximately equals 5975.16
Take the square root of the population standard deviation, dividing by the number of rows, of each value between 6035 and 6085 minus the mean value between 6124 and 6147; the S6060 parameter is 1.06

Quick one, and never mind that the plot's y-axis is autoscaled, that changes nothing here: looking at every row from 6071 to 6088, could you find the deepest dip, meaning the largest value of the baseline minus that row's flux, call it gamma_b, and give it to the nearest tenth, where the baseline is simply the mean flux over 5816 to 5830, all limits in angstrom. -1.3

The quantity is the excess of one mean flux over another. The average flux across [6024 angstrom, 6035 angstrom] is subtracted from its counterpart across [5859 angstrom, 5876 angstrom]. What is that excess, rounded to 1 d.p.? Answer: -3.1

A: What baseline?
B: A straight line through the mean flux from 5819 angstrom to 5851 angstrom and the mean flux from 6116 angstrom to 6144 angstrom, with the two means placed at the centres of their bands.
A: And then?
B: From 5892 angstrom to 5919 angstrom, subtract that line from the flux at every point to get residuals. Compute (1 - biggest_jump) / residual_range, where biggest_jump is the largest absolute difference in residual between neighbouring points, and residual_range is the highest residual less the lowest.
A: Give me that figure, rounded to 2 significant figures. -0.25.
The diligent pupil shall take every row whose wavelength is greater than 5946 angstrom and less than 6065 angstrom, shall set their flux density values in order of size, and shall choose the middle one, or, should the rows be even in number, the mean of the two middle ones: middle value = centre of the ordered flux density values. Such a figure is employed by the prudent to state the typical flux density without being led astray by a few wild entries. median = 12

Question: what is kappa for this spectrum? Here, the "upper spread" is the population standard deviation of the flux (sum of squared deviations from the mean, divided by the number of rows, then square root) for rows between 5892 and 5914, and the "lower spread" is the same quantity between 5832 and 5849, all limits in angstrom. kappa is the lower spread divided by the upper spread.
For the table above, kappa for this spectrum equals 0.37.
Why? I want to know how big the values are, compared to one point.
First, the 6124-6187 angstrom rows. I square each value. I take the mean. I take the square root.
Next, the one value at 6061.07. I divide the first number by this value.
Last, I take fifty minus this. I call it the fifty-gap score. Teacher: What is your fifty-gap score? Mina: 49.0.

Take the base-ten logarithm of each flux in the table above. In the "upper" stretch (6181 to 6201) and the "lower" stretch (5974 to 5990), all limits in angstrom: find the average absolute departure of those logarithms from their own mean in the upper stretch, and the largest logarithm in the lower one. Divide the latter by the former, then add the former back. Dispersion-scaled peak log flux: 26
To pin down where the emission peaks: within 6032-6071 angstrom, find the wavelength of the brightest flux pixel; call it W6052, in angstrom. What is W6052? 6047.13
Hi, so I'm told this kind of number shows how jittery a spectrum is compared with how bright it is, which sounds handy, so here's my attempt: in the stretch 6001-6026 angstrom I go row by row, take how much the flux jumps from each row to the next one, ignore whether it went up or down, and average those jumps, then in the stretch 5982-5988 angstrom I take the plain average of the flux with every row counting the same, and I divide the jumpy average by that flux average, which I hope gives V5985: 0.073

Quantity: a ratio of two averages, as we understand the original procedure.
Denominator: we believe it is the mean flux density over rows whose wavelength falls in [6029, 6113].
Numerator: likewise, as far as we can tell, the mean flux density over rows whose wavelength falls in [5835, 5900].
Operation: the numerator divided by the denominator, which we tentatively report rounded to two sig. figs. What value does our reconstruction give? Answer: 0.69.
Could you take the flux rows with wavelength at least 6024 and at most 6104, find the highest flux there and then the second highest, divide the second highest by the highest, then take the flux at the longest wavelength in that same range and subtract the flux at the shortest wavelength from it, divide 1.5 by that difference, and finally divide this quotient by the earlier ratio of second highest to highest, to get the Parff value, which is -1.6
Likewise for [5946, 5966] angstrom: -1.5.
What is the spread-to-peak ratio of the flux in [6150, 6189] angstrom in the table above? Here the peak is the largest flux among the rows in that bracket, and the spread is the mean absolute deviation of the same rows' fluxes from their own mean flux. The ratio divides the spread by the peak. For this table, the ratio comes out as 0.106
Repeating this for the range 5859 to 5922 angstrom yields 0.172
